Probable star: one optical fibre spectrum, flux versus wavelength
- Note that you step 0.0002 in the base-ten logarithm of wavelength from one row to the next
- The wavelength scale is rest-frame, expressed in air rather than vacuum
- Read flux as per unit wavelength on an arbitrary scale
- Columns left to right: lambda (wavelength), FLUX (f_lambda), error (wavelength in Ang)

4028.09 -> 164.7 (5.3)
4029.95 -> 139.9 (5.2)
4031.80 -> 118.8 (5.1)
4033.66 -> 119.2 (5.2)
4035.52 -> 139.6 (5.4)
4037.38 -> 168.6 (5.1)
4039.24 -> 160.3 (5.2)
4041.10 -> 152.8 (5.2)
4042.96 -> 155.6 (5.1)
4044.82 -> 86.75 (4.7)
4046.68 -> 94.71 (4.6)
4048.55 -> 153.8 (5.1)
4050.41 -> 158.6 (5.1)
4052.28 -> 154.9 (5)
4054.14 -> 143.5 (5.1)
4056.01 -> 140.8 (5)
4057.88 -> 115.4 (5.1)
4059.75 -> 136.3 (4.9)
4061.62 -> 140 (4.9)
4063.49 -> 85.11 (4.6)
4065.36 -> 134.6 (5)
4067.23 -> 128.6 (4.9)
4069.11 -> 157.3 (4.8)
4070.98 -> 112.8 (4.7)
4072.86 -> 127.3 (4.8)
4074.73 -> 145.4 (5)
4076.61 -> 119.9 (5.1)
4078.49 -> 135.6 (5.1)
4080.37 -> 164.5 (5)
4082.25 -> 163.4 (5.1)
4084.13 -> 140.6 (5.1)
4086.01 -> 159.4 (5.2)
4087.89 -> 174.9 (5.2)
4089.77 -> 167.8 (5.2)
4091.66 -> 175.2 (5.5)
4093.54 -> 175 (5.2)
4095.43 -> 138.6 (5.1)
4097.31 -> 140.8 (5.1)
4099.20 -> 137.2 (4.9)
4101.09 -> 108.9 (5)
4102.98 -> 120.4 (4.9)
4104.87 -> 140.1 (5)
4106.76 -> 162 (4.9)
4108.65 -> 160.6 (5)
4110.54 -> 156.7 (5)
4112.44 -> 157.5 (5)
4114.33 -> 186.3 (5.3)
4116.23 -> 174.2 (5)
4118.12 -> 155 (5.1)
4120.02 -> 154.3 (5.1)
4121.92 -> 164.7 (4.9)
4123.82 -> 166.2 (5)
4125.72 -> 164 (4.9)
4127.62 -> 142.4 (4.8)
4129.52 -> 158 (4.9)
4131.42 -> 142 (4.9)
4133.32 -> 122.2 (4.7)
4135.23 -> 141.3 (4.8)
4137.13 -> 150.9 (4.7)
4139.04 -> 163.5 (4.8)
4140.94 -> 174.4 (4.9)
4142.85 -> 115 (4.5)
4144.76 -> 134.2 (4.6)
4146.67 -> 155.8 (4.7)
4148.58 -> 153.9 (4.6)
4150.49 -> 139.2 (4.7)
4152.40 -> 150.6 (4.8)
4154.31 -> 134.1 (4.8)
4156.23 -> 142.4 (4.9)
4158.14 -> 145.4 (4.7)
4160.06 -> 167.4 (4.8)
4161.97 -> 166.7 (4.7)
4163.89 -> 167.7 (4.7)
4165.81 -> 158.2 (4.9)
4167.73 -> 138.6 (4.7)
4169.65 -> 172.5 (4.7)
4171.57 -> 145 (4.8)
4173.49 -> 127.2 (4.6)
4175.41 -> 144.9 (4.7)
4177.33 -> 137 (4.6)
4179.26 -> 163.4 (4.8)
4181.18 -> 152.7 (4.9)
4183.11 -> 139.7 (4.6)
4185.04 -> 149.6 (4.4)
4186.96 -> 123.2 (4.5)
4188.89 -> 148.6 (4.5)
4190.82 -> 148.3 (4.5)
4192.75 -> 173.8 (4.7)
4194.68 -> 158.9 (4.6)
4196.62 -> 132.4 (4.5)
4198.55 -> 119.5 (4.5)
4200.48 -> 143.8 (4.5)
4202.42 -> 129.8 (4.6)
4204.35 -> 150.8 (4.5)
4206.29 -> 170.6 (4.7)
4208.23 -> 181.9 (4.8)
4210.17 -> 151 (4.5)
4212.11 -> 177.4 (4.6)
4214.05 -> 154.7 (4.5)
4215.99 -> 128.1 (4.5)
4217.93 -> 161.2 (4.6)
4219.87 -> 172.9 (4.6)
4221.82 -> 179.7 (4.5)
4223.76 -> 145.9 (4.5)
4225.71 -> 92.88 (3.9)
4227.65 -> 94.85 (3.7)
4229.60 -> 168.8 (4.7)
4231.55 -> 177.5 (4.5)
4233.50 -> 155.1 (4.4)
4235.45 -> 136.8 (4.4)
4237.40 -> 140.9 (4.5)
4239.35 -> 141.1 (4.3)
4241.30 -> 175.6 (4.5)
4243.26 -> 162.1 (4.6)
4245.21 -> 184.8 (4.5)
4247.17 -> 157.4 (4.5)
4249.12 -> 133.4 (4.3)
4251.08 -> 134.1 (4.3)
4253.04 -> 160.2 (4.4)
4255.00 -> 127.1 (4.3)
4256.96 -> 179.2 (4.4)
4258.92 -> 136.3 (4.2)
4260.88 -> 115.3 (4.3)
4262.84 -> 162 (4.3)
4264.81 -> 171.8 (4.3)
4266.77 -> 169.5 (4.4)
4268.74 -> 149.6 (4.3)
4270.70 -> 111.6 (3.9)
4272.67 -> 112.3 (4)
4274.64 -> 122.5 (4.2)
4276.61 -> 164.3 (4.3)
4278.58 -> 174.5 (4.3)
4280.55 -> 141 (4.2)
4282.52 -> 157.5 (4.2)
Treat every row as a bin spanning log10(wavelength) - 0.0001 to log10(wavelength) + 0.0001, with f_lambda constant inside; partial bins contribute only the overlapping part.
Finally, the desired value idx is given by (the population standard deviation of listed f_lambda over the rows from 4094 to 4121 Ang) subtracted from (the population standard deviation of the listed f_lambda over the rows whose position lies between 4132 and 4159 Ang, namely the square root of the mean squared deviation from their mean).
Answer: -4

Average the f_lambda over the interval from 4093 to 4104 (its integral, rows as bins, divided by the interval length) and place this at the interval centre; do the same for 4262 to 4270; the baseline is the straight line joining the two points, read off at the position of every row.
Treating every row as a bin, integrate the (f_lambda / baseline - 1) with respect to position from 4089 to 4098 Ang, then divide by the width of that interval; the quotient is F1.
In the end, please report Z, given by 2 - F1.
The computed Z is 1.81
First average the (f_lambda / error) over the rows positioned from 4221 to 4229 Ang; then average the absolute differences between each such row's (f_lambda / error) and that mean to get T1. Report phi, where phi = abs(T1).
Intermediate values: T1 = 5.7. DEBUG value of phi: 5.7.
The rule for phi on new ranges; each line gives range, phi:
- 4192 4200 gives 3.9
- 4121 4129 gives 1.4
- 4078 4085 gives 2.7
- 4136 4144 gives 3.1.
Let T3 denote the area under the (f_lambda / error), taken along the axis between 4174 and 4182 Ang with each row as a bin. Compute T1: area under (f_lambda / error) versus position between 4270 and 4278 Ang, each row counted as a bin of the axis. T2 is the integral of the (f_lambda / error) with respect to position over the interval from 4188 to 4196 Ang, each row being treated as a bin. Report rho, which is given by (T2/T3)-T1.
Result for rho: -251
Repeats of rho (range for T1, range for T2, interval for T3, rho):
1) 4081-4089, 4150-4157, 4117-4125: -248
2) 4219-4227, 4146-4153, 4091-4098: -264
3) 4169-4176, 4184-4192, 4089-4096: -217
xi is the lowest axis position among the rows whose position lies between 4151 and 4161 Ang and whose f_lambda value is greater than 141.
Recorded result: 4152.40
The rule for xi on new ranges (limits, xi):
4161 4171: 4161.97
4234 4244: 4239.35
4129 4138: 4129.52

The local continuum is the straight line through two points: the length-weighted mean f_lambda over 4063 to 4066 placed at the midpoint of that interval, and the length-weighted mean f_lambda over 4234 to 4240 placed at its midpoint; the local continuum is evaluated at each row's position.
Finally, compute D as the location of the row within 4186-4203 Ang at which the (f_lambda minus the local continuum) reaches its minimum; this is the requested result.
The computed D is 4198.55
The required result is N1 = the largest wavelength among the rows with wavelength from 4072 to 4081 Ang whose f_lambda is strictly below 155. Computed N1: 4078.49 Ang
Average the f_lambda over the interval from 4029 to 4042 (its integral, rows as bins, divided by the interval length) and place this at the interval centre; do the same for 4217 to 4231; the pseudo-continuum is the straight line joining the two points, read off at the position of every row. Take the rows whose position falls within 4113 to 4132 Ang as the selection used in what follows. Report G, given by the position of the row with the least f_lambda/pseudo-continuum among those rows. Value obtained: 4131.42 Ang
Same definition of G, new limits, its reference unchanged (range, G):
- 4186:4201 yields 4198.55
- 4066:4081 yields 4070.98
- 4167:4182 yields 4173.49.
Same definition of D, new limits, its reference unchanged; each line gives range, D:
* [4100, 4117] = 4101.09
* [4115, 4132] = 4131.42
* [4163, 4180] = 4173.49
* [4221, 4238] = 4225.71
